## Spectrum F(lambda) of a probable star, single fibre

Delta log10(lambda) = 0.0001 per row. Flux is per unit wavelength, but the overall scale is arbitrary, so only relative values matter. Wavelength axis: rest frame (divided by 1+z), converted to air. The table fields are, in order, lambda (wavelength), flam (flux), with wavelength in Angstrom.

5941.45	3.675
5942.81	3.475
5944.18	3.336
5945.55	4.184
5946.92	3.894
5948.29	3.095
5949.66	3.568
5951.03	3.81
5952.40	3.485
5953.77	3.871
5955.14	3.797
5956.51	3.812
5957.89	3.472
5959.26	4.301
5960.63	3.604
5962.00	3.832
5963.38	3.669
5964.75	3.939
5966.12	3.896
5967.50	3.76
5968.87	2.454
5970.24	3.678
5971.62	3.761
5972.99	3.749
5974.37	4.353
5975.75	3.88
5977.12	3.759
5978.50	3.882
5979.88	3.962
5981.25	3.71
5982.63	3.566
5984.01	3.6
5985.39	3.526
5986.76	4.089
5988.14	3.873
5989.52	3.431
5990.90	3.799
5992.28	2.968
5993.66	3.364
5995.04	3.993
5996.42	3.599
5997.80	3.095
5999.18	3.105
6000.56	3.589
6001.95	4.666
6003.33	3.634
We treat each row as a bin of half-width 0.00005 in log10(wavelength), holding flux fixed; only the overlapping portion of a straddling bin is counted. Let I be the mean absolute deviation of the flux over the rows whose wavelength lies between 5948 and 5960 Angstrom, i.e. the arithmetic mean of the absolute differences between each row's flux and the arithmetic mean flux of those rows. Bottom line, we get 0.25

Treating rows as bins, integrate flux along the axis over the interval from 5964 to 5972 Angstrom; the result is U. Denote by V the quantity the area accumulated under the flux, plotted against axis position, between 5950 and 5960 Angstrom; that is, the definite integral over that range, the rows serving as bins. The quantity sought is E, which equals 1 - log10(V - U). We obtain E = 0.0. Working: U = 29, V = 38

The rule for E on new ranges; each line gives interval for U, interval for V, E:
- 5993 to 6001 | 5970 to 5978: 0.5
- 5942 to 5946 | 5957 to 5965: -0.2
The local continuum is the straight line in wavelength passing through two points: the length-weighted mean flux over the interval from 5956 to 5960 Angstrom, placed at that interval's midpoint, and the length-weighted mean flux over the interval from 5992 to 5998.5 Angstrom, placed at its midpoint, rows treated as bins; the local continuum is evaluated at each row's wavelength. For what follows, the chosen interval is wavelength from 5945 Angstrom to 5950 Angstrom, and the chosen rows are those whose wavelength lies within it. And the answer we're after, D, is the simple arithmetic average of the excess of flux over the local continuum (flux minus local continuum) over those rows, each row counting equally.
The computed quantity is -0.3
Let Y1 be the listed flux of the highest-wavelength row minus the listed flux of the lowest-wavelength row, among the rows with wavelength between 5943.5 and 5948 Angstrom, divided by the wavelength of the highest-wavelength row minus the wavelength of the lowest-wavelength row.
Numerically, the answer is 0.20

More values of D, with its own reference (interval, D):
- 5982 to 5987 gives 0.1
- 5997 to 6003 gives 0.2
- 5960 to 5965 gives 0.0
